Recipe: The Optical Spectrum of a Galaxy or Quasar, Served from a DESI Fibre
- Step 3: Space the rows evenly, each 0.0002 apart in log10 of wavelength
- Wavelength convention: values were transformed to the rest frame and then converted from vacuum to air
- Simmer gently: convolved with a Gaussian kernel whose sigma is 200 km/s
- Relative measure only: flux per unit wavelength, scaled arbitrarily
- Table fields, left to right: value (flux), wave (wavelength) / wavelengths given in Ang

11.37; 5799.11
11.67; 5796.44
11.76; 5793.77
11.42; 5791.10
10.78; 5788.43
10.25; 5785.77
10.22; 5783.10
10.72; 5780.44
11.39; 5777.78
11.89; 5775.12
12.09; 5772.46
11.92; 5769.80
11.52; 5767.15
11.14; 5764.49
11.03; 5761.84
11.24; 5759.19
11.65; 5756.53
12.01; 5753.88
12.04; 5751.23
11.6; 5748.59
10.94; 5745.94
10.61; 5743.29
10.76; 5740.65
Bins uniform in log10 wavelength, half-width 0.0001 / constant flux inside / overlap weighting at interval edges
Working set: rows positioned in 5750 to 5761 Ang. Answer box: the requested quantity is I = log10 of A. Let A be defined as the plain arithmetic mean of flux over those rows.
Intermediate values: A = 11.7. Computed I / 1.07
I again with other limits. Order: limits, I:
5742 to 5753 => 1.05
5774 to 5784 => 1.04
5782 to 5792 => 1.03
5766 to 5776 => 1.07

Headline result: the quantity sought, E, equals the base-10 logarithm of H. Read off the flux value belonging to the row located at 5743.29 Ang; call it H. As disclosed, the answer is 1.03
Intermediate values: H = 10.61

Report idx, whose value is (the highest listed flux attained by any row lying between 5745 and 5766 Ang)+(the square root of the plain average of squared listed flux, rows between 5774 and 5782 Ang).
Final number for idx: 23.4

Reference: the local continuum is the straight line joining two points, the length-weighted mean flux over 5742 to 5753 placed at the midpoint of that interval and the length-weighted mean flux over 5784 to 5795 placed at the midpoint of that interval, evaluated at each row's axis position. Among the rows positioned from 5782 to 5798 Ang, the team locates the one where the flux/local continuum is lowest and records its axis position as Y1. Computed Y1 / 5783.10 Ang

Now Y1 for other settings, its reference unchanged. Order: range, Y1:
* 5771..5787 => 5783.10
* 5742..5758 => 5743.29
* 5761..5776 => 5761.84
